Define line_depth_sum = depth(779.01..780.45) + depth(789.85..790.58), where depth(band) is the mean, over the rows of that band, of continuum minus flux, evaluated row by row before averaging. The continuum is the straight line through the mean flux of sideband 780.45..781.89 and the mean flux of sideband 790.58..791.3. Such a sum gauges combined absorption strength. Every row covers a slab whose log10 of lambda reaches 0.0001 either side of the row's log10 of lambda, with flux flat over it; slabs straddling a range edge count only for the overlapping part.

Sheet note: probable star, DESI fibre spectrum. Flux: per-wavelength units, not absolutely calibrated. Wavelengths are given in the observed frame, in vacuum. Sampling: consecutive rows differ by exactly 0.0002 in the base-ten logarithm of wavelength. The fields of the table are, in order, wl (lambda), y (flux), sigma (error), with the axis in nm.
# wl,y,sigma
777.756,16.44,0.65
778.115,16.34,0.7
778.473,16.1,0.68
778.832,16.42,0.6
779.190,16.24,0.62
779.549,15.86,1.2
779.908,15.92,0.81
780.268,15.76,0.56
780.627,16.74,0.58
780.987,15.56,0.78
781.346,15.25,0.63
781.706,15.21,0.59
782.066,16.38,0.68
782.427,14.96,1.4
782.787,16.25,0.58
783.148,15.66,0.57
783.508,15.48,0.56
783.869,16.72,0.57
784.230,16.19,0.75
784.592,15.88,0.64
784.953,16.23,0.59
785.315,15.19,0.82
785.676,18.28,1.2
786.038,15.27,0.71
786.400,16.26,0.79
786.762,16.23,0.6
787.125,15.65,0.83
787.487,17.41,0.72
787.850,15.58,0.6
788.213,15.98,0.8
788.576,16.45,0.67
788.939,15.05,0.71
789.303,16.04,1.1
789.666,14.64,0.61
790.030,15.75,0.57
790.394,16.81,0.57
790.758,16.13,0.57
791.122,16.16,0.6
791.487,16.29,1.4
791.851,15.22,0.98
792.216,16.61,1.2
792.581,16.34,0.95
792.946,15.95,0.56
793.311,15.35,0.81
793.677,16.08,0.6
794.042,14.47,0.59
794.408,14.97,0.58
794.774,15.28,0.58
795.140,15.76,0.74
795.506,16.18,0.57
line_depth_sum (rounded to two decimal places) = -0.49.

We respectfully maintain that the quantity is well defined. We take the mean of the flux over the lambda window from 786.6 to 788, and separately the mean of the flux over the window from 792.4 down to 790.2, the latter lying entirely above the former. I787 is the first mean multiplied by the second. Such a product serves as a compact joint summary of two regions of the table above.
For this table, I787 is 263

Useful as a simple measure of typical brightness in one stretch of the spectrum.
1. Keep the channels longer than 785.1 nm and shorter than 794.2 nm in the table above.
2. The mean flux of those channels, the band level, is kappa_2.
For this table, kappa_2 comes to 16.0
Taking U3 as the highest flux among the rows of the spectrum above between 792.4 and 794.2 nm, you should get 16.34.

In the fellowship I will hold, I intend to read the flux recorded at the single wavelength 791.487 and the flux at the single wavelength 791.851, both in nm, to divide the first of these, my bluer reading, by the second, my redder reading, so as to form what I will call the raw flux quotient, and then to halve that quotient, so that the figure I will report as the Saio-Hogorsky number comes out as 0.535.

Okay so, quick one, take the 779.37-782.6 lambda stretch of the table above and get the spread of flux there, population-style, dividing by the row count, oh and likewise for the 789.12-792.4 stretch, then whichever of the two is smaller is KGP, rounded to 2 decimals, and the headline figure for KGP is 0.54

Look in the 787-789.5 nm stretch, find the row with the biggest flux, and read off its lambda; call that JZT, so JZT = 787.487 nm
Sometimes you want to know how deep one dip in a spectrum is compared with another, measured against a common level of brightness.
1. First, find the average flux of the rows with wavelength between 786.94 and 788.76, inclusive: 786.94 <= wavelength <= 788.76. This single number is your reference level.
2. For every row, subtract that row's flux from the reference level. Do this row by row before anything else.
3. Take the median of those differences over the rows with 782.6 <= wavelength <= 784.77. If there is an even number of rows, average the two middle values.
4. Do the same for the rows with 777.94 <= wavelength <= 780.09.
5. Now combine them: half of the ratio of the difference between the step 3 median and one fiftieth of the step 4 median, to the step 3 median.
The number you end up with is 0.498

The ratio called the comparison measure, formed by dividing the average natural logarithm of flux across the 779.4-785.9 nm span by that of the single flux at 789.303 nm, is 0.998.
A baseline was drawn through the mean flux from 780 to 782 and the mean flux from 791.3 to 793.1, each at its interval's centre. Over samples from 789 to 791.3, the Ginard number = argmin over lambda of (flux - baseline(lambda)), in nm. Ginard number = 789.666 nm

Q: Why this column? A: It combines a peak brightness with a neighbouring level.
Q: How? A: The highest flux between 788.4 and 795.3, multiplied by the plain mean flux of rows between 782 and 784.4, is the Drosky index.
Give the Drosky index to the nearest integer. 268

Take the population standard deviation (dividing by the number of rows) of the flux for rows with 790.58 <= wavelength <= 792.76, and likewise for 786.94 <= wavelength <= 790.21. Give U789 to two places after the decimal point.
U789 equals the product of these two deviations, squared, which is 0.11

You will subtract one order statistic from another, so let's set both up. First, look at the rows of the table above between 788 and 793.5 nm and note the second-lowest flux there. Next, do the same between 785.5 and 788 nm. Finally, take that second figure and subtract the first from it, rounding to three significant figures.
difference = 0.530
